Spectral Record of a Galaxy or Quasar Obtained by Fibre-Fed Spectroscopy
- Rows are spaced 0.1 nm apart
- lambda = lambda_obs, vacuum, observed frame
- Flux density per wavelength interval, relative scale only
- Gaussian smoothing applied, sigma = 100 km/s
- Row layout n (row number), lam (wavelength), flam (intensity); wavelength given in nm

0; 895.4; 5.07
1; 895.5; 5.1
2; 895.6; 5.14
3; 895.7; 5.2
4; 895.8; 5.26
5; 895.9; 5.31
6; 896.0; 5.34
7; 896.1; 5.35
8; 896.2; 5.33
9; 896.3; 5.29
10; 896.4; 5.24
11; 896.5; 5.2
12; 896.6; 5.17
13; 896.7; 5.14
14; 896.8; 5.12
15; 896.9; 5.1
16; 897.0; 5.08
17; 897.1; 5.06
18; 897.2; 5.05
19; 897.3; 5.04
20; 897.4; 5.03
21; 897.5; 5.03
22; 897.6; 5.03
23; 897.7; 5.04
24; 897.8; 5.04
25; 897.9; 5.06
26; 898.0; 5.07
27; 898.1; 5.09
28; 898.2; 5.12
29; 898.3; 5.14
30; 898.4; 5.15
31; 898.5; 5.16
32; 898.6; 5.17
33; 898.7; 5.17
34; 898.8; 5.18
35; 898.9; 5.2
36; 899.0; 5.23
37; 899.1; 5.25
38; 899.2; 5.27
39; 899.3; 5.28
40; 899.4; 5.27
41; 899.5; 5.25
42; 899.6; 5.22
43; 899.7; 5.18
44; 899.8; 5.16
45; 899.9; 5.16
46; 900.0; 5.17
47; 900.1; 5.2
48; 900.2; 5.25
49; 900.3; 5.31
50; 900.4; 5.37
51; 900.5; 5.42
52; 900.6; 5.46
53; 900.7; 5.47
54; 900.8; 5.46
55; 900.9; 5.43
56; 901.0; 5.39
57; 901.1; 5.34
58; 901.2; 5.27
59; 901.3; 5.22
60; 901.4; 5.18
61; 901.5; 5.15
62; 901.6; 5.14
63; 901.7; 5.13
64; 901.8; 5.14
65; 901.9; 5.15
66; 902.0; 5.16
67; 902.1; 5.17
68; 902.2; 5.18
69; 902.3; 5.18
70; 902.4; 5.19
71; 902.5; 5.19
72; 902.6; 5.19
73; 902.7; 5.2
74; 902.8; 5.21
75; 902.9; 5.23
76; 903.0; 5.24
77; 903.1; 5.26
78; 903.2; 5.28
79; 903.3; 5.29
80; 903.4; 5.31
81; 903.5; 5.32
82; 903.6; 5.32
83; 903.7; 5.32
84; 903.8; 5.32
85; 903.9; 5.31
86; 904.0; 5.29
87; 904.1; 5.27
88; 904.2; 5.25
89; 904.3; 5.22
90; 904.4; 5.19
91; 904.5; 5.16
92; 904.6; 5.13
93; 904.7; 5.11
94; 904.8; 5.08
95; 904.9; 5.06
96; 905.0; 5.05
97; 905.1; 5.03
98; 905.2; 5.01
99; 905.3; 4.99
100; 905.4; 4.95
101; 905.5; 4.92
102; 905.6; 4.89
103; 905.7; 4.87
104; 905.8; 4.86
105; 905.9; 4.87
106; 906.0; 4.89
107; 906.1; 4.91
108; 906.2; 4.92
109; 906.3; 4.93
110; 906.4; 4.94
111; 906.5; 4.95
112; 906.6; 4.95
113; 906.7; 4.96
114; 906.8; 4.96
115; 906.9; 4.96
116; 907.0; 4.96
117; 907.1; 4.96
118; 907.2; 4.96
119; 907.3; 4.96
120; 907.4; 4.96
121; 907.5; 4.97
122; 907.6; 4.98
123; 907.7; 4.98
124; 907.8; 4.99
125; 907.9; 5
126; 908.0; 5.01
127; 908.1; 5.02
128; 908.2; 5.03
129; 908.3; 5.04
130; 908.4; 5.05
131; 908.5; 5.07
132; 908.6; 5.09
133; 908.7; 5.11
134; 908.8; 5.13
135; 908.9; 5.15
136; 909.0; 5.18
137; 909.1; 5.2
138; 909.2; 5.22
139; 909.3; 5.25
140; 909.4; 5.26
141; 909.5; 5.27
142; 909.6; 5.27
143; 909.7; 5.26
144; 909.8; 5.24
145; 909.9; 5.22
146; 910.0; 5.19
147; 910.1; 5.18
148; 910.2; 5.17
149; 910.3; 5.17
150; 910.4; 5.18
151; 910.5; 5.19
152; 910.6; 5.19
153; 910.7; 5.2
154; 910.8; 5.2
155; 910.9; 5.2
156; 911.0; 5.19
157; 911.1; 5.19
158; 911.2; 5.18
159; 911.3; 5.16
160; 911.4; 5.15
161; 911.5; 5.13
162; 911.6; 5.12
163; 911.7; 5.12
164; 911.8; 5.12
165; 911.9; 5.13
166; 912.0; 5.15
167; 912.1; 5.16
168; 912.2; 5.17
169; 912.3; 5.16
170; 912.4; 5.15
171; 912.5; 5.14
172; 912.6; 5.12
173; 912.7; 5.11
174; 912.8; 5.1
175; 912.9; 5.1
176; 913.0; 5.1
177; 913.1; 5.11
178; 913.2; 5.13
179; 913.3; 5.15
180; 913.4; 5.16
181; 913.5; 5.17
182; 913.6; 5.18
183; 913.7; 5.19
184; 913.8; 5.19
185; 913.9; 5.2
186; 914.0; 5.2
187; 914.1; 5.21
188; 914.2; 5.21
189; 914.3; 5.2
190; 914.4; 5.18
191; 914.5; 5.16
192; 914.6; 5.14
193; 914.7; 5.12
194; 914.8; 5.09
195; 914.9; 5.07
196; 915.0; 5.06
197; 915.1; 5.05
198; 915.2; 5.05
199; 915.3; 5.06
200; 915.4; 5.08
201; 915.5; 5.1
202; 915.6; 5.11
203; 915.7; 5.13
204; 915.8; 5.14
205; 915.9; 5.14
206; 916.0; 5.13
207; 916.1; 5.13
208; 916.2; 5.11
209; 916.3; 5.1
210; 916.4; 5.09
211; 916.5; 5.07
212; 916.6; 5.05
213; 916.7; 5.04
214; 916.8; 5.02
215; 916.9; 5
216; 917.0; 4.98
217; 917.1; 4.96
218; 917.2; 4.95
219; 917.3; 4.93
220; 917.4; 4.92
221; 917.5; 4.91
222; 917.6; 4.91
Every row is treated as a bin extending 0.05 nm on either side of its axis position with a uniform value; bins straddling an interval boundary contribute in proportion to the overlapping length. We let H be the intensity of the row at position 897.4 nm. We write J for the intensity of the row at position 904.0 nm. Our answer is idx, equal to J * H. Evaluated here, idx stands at 26.6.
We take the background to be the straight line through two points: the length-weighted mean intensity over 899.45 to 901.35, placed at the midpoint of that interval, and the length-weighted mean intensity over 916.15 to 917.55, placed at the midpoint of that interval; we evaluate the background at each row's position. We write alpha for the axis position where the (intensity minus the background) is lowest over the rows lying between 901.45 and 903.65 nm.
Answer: 901.7 nm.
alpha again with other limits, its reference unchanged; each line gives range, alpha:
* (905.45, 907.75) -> 905.8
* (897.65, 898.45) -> 897.7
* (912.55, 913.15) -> 912.8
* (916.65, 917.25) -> 917.2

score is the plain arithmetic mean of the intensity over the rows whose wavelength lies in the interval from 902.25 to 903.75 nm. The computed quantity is 5.25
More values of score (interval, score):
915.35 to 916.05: 5.12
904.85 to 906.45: 4.94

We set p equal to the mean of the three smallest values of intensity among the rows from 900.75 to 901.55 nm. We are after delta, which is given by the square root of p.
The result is 2.28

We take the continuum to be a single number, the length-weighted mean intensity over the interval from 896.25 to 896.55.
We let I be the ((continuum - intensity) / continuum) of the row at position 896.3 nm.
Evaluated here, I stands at -0.009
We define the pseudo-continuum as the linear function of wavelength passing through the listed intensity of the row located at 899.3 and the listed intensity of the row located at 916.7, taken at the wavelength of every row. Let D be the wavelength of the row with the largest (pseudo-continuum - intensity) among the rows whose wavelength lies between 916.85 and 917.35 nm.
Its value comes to 917.3 nm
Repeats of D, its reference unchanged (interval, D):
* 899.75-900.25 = 899.8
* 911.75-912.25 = 911.8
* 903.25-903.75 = 903.3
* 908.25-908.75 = 908.3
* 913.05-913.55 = 913.1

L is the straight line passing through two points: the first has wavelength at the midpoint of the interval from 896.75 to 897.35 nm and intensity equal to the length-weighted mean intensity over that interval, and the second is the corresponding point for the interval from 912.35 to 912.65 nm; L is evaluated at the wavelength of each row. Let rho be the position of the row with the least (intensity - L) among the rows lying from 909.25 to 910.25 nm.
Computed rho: 910.2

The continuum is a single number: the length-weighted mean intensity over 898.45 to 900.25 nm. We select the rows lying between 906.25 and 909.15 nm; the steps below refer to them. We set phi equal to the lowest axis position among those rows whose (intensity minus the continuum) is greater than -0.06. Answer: 908.9 nm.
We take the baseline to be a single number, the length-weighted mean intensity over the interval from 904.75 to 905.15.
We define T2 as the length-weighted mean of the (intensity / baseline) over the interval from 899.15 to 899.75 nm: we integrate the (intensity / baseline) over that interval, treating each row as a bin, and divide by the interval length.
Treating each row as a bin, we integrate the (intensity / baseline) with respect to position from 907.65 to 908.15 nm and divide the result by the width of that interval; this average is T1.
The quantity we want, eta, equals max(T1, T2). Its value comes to 1.038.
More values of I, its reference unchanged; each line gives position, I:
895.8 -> -0.003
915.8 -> 0.020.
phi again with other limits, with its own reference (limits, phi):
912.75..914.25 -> 913.3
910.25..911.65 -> 910.3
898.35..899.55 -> 898.4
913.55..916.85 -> 913.6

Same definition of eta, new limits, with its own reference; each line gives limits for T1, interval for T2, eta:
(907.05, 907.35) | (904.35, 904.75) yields 1.018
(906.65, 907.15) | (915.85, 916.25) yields 1.014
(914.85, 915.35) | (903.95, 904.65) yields 1.032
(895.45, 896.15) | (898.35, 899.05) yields 1.037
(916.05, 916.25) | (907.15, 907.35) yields 1.013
